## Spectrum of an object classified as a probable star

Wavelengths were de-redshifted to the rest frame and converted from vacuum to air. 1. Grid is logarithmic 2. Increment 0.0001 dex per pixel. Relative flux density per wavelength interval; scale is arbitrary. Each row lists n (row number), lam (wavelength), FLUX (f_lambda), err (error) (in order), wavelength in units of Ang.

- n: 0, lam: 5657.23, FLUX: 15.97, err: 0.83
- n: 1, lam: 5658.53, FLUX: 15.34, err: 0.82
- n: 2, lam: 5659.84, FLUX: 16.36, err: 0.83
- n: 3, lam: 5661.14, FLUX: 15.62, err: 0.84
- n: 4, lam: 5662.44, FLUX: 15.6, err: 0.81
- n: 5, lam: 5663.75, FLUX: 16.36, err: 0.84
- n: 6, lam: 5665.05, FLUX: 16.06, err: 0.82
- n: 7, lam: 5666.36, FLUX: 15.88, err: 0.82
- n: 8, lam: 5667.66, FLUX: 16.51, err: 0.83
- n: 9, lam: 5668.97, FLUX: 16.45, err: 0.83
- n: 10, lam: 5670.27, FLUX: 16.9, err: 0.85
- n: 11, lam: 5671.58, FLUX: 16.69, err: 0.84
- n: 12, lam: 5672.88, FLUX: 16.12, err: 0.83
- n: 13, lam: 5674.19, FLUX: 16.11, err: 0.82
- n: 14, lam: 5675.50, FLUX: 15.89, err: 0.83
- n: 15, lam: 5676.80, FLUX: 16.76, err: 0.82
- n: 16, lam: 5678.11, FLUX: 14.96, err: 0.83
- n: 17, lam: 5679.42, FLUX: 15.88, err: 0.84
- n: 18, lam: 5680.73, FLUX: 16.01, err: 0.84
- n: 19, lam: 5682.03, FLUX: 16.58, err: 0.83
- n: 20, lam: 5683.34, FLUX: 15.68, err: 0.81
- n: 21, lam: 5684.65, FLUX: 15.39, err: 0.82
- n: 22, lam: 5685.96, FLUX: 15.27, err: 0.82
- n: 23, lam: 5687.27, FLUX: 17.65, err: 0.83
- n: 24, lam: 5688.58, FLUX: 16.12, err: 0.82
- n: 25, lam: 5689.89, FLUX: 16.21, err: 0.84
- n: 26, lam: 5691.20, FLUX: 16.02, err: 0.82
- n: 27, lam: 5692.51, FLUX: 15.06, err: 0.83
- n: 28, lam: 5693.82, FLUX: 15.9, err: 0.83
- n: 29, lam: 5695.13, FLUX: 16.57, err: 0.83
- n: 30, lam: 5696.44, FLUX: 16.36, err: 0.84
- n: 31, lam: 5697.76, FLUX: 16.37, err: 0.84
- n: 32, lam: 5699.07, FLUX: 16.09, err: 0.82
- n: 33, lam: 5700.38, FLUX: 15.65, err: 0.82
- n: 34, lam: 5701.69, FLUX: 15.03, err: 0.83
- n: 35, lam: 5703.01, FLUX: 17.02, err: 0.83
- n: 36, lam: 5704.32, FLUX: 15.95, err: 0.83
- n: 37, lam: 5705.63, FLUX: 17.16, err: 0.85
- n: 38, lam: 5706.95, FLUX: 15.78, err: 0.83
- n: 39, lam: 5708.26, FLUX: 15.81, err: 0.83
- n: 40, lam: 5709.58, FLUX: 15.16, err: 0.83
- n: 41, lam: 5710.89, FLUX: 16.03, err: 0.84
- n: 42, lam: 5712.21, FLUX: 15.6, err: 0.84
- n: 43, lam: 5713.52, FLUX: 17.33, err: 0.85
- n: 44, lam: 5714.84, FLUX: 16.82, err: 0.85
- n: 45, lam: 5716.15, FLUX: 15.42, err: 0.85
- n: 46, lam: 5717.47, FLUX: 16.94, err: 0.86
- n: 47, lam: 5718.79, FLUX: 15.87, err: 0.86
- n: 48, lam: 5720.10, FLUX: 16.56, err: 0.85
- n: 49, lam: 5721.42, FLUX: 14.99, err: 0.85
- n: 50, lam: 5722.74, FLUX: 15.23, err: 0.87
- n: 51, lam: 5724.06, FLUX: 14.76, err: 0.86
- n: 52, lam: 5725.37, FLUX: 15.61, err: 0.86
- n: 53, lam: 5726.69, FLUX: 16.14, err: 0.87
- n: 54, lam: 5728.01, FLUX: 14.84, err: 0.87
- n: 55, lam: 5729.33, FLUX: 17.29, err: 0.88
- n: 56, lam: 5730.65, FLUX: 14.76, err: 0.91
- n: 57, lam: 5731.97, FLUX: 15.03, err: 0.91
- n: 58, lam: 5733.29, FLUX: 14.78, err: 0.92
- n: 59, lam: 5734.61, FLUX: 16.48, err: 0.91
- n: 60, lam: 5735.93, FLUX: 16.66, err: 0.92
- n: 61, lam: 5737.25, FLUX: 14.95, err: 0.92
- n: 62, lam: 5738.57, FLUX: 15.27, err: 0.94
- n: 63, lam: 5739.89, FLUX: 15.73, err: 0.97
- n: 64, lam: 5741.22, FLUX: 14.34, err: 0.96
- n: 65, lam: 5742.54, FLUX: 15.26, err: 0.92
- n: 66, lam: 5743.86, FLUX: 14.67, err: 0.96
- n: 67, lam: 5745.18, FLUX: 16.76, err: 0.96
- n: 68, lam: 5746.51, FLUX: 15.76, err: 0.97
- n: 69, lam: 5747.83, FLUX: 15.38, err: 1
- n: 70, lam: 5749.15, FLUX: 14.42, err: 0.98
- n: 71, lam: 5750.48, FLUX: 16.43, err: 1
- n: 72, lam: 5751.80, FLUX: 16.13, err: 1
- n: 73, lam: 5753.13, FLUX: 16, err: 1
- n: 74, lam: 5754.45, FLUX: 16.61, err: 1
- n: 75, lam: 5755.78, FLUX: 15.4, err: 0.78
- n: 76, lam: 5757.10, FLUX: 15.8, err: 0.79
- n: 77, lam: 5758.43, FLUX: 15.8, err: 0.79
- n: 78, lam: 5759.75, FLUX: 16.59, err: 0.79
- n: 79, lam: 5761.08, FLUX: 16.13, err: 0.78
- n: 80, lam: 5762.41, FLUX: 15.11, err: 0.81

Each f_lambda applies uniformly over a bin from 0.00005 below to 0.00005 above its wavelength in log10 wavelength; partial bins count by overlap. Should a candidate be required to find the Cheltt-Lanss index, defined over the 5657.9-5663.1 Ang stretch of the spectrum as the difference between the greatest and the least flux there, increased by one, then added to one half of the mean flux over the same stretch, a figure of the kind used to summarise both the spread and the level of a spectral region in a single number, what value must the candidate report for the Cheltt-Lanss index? 9.9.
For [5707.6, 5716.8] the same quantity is 11.2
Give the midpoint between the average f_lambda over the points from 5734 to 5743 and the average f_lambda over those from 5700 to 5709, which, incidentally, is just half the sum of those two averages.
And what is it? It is 15.79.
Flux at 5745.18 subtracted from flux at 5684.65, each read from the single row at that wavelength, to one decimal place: -1.4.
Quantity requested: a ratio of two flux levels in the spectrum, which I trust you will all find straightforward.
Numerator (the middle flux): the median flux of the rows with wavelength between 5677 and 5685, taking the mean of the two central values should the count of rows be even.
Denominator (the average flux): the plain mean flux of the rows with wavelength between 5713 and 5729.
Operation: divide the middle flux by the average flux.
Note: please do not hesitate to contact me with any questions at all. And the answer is 0.99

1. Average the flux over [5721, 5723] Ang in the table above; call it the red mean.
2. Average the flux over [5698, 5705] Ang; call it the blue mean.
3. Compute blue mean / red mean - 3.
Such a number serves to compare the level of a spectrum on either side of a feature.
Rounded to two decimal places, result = -1.94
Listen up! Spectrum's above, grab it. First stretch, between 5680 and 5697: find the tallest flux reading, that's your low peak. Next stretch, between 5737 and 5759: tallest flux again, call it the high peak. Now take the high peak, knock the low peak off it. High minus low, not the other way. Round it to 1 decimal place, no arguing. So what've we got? -0.9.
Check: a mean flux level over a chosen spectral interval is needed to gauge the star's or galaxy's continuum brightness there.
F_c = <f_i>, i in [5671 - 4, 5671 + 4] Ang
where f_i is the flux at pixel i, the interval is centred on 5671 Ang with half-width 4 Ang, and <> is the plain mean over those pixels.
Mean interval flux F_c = 16.5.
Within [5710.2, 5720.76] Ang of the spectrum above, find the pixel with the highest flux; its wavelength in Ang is 5713.52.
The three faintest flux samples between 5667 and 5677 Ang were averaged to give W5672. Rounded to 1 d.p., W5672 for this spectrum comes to 16.0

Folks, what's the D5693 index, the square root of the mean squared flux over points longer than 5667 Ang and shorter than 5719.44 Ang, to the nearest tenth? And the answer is 16.1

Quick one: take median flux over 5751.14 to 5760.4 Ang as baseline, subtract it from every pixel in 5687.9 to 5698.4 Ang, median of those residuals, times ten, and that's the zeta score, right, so 2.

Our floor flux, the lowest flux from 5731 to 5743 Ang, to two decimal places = 14.34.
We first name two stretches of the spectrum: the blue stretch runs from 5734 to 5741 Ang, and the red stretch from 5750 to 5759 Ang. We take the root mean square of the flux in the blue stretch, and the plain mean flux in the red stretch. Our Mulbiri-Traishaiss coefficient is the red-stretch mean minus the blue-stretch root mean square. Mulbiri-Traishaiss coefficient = 0.19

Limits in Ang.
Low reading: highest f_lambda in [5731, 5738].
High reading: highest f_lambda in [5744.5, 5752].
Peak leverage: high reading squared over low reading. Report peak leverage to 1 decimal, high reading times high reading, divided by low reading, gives 16.9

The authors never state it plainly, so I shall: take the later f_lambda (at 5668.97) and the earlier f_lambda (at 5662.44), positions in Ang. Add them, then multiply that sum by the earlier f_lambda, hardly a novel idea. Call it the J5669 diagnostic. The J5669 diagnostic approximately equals 500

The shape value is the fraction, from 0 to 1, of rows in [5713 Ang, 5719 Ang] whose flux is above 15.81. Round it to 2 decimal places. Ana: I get 0.80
